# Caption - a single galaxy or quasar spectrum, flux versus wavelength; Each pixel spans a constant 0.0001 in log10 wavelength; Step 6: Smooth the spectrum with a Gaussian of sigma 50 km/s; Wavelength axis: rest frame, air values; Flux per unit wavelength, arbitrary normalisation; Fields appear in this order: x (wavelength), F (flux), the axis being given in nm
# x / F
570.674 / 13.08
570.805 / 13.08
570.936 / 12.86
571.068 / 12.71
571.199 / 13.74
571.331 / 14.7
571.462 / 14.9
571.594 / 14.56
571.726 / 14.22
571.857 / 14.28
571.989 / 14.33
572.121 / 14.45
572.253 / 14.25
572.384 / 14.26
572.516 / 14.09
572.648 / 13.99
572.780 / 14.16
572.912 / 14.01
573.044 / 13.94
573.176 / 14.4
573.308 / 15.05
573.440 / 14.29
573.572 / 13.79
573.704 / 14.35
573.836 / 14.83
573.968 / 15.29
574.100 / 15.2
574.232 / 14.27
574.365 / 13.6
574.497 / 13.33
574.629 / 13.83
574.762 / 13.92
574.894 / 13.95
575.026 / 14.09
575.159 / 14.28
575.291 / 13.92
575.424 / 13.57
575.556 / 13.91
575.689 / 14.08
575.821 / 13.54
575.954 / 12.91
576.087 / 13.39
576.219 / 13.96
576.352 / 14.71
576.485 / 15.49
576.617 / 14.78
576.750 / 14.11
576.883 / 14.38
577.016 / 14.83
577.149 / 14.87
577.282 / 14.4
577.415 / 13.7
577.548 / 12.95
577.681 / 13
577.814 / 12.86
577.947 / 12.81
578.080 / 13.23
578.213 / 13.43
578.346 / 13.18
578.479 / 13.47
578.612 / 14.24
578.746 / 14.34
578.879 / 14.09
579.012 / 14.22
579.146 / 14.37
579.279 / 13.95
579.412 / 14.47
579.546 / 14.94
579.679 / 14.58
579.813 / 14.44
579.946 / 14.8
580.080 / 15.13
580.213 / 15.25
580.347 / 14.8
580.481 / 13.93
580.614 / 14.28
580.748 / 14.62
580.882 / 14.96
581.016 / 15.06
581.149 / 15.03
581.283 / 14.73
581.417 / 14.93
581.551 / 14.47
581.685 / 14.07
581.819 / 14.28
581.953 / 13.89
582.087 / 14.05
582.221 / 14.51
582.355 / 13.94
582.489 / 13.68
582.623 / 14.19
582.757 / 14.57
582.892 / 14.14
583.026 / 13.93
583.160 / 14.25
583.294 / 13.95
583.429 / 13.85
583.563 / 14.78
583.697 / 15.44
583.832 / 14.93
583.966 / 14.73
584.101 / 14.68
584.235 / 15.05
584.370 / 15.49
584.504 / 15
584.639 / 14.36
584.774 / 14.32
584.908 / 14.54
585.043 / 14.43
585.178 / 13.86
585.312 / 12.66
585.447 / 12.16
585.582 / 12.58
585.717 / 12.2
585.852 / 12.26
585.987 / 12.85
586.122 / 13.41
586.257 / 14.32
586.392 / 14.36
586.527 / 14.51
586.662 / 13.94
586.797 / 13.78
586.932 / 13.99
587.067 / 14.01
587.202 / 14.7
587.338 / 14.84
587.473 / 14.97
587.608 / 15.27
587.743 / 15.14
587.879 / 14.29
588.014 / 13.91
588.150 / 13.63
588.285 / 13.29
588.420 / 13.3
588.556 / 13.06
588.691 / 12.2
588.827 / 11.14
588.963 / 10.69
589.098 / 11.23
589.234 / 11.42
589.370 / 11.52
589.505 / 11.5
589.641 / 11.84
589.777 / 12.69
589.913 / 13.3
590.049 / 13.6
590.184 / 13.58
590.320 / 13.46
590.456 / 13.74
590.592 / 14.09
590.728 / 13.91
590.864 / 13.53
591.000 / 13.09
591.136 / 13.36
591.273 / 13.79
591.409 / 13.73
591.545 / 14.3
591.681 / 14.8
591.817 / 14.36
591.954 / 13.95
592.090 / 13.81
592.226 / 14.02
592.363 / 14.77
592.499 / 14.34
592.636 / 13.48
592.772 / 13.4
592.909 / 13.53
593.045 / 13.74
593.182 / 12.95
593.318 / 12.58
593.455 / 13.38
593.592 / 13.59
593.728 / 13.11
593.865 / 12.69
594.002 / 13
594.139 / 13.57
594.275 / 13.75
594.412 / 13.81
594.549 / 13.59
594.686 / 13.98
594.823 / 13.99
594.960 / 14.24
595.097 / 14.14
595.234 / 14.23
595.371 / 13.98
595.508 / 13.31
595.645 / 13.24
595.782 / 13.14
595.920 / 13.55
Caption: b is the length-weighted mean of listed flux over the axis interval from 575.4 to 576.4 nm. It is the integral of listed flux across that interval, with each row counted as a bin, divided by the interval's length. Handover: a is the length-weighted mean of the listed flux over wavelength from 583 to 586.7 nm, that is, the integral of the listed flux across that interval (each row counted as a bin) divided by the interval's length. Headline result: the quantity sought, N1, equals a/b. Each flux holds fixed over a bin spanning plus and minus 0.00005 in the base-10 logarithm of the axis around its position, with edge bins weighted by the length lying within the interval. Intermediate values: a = 14.03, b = 13.8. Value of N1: 1.02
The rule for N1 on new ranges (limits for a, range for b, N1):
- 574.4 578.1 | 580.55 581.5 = 0.94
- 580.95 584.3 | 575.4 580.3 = 1.03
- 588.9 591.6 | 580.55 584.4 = 0.89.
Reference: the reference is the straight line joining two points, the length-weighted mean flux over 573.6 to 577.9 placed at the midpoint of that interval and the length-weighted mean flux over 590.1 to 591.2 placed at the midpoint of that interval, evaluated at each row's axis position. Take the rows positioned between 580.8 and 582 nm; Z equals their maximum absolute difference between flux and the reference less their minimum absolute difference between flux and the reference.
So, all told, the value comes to 1.1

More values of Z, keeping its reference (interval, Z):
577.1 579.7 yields 1.2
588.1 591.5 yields 2.9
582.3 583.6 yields 0.9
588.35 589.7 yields 2.6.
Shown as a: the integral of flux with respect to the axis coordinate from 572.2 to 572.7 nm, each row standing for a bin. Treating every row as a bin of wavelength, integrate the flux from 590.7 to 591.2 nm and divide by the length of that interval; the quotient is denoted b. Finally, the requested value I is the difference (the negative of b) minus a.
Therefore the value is -20.5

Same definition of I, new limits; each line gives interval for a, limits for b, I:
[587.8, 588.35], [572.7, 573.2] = -21.7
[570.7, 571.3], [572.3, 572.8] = -22.1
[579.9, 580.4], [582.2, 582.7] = -21.6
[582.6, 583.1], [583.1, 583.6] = -21.3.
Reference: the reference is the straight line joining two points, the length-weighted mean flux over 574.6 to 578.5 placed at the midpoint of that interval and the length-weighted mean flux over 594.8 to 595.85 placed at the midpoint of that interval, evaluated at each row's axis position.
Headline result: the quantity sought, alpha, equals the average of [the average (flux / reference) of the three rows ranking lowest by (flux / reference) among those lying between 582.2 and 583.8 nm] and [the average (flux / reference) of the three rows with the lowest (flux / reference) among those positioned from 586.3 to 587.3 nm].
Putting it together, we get 1.00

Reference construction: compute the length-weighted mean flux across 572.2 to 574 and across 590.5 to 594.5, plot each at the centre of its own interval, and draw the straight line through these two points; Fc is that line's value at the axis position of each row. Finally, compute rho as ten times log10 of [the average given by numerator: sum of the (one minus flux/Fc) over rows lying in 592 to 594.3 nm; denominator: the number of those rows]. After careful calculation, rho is -20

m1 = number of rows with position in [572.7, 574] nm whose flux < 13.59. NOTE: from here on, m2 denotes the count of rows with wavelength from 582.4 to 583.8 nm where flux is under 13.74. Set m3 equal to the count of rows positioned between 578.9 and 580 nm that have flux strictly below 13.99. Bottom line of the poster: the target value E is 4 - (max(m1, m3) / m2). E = 3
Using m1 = 0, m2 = 1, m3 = 1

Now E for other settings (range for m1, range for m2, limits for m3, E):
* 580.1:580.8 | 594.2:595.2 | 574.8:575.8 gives 0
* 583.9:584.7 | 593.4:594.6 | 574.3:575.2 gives 3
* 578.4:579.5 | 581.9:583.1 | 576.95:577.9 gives 0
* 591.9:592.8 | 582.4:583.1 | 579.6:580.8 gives 2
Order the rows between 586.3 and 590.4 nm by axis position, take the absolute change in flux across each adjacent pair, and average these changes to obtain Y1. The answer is 0.35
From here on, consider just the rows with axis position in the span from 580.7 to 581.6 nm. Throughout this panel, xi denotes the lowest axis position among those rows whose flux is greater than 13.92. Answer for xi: 580.748 nm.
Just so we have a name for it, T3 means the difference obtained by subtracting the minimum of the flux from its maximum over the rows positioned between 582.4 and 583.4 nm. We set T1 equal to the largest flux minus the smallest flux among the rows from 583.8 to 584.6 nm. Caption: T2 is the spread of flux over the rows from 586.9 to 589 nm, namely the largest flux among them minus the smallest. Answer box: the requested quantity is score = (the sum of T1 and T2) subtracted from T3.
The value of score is -4.5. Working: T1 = 0.81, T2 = 4.6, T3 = 0.9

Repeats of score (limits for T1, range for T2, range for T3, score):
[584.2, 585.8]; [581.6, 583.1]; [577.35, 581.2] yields -1.8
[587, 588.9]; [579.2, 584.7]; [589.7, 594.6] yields -3.7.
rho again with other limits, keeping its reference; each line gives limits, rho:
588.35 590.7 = -10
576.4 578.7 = -17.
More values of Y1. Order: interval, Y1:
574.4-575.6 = 0.25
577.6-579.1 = 0.26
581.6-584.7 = 0.39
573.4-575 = 0.42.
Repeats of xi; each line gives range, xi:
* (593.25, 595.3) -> 594.686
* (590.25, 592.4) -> 590.592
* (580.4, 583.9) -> 580.481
